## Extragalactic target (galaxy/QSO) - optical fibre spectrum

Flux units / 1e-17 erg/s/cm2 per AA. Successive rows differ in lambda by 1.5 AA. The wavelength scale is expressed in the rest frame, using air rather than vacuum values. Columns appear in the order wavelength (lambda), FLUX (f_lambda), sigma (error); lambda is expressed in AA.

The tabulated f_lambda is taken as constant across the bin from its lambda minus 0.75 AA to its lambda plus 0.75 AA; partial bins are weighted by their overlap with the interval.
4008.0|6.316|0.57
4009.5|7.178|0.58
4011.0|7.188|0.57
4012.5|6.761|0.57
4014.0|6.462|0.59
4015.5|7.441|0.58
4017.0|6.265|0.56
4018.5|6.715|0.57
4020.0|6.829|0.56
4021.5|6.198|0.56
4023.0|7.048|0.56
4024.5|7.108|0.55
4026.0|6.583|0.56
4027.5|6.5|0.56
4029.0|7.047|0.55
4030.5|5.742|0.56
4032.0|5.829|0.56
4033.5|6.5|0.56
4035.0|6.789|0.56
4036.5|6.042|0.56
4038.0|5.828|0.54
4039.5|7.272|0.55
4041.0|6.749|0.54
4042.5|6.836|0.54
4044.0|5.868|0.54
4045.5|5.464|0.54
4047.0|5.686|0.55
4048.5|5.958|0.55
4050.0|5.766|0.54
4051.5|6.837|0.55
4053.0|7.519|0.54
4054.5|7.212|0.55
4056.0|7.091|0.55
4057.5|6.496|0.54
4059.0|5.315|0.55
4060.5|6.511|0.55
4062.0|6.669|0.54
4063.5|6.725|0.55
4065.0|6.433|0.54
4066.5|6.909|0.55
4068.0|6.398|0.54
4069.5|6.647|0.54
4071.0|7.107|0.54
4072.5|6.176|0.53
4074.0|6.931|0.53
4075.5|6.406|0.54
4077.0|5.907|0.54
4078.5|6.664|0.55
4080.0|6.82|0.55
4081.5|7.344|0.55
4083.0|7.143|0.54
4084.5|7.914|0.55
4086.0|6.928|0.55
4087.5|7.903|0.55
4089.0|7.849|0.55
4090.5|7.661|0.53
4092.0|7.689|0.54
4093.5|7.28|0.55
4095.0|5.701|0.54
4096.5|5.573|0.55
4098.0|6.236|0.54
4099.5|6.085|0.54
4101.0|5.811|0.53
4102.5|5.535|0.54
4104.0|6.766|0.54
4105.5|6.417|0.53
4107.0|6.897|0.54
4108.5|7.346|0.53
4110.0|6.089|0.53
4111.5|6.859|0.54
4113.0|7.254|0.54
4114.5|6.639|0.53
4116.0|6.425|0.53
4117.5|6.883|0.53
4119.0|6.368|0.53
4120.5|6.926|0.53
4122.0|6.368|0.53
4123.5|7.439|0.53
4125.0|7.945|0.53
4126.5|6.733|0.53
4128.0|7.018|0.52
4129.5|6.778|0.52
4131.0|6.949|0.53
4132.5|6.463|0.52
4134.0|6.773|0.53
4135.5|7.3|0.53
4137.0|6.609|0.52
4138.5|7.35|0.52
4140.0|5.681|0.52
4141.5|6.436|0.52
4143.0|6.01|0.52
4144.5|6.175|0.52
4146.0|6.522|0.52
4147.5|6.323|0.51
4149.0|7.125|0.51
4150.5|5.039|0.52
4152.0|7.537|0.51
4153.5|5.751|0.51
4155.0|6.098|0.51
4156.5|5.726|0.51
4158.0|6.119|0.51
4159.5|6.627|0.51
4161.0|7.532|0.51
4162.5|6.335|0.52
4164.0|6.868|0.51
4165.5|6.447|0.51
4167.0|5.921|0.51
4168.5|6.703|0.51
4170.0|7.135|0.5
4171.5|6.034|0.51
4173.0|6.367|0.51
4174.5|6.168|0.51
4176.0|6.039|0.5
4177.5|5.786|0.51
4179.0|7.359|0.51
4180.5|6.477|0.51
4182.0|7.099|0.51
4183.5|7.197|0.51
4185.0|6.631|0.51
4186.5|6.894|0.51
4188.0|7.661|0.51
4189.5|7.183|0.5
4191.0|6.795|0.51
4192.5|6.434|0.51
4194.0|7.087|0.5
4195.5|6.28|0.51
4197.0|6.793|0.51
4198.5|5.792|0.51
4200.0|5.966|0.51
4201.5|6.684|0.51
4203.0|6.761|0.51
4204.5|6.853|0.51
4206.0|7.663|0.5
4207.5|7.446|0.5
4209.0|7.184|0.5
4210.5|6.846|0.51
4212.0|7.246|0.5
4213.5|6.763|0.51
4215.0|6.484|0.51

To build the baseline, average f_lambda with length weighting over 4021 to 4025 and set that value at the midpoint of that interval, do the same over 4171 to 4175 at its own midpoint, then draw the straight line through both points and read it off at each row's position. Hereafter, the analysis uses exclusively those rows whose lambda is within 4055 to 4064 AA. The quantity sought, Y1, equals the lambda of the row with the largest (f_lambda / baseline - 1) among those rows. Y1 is 4056.0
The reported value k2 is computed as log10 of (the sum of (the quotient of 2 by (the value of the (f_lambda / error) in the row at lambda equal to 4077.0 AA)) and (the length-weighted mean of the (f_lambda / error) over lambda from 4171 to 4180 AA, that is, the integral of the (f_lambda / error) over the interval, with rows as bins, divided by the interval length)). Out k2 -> 1.10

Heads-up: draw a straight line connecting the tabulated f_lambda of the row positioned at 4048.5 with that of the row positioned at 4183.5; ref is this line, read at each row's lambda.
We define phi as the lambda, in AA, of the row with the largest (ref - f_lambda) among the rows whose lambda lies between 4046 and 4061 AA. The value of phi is 4059.0 AA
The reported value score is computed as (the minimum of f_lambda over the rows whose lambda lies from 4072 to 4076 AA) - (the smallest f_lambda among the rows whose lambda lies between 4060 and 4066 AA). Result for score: -0.3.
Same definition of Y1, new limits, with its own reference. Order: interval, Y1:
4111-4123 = 4113.0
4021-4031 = 4024.5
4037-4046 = 4039.5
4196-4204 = 4197.0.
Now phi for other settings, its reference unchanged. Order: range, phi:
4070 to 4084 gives 4077.0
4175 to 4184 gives 4177.5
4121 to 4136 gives 4132.5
